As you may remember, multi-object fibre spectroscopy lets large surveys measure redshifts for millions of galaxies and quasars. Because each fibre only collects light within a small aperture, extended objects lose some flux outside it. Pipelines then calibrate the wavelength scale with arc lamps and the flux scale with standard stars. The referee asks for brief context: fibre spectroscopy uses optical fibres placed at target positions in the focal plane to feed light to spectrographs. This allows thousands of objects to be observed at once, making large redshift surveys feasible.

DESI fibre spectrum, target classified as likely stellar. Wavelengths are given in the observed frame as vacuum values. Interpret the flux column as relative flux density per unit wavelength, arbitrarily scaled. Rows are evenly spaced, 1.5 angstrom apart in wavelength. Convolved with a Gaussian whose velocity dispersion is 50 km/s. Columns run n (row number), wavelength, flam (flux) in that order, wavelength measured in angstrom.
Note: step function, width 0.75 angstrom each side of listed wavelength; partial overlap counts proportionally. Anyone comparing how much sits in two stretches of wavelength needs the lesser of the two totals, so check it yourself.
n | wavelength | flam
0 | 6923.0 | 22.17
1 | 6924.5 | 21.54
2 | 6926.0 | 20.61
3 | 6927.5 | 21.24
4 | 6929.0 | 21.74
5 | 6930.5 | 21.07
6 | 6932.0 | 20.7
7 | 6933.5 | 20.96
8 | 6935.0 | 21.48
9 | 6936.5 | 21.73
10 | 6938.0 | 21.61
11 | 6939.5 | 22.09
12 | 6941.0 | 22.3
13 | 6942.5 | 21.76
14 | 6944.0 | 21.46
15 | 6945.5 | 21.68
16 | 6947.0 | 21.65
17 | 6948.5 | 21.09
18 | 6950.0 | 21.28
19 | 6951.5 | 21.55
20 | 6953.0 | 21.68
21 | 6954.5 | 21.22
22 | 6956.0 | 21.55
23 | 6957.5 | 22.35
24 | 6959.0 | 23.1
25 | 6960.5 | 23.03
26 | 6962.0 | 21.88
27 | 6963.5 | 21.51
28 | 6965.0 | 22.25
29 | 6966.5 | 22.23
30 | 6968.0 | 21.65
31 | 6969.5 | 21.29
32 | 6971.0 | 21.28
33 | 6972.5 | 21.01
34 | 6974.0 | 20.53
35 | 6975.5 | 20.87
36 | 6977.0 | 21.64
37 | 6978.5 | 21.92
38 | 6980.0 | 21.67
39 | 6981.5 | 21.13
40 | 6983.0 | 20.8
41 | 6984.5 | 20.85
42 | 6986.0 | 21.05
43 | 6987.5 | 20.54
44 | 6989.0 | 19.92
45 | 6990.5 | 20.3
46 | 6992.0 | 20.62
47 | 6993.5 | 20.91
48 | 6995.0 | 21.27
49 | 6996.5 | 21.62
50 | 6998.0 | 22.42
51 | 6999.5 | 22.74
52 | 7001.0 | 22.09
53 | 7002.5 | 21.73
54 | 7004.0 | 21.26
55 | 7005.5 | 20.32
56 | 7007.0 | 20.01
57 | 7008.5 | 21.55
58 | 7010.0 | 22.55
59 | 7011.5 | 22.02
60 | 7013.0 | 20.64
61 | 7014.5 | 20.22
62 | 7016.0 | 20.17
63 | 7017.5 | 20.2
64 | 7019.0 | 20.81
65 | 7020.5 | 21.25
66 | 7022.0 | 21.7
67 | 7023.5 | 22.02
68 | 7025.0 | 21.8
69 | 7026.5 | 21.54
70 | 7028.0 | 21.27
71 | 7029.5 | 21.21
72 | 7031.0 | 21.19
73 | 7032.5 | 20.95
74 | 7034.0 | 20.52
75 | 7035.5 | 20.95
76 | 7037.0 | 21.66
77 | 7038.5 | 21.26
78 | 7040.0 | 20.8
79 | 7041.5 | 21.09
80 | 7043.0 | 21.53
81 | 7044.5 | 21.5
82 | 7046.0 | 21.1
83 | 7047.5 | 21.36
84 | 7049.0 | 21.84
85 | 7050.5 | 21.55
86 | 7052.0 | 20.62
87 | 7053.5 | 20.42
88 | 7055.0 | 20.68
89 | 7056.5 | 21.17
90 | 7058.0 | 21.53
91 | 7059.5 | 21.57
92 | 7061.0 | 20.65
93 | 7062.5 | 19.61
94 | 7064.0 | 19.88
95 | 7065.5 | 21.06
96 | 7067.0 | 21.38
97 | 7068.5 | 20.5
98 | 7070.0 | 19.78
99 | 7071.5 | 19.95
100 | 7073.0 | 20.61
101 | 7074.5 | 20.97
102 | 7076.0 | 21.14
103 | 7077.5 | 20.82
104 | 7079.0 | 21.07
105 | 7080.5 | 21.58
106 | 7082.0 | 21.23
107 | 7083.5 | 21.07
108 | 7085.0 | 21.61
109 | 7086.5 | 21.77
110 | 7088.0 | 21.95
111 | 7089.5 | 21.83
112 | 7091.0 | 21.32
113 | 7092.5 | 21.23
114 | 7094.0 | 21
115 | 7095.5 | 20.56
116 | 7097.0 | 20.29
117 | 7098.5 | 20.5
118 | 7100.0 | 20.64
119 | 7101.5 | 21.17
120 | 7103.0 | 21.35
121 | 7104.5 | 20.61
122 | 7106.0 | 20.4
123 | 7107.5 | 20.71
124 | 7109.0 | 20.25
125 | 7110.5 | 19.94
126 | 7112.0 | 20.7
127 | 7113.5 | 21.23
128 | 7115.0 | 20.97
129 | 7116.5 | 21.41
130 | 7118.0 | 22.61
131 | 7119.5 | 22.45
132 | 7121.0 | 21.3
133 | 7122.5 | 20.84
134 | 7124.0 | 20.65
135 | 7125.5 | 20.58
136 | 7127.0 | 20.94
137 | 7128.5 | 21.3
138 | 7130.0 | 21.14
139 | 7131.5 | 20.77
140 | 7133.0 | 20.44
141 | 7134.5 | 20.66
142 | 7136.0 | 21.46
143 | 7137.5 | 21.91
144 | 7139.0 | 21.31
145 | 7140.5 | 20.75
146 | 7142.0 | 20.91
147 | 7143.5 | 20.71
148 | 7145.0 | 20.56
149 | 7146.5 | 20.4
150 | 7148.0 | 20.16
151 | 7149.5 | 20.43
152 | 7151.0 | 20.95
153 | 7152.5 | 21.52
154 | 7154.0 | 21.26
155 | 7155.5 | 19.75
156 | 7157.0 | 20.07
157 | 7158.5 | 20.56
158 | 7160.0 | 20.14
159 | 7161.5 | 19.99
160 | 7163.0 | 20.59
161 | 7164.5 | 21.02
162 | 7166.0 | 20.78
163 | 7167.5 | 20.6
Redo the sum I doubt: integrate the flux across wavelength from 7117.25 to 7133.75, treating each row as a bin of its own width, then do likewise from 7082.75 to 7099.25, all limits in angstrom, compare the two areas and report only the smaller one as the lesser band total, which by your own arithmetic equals 350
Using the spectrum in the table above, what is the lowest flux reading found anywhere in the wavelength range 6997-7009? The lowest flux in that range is 20.01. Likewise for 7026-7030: 21.21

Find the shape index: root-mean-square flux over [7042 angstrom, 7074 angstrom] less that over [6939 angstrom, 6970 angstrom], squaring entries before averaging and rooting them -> -1.0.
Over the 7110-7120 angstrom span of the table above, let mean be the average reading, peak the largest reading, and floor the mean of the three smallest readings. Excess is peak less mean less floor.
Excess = -19.3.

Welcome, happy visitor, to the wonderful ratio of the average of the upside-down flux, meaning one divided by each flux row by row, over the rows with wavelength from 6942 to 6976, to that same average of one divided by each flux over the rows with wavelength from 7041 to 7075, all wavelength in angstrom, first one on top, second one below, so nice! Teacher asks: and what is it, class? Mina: 0.96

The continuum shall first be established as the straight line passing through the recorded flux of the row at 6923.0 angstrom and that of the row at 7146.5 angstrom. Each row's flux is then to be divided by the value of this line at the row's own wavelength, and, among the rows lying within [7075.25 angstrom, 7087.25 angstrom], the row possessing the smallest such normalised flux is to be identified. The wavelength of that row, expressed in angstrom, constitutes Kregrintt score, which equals 7077.5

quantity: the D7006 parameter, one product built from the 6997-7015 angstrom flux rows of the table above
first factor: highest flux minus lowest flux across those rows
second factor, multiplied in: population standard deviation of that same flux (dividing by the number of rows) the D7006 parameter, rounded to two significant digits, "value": 2.5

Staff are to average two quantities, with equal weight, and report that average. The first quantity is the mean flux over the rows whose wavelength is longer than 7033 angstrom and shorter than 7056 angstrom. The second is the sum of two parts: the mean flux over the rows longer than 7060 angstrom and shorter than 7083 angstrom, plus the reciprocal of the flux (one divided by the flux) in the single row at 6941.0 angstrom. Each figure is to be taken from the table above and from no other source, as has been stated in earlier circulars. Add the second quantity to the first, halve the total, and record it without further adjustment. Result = 20.9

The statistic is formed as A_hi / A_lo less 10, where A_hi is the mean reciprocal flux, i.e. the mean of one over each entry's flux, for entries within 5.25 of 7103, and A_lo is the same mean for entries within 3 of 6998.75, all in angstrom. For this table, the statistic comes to -8.93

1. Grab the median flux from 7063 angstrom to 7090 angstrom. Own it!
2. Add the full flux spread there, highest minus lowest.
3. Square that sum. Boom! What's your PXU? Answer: 540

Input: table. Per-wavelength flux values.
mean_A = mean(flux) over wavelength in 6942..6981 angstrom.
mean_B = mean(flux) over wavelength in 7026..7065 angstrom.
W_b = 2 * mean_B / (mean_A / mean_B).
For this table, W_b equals 40.9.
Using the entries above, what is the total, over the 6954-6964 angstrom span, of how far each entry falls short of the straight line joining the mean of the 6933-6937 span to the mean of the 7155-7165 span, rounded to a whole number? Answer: -6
